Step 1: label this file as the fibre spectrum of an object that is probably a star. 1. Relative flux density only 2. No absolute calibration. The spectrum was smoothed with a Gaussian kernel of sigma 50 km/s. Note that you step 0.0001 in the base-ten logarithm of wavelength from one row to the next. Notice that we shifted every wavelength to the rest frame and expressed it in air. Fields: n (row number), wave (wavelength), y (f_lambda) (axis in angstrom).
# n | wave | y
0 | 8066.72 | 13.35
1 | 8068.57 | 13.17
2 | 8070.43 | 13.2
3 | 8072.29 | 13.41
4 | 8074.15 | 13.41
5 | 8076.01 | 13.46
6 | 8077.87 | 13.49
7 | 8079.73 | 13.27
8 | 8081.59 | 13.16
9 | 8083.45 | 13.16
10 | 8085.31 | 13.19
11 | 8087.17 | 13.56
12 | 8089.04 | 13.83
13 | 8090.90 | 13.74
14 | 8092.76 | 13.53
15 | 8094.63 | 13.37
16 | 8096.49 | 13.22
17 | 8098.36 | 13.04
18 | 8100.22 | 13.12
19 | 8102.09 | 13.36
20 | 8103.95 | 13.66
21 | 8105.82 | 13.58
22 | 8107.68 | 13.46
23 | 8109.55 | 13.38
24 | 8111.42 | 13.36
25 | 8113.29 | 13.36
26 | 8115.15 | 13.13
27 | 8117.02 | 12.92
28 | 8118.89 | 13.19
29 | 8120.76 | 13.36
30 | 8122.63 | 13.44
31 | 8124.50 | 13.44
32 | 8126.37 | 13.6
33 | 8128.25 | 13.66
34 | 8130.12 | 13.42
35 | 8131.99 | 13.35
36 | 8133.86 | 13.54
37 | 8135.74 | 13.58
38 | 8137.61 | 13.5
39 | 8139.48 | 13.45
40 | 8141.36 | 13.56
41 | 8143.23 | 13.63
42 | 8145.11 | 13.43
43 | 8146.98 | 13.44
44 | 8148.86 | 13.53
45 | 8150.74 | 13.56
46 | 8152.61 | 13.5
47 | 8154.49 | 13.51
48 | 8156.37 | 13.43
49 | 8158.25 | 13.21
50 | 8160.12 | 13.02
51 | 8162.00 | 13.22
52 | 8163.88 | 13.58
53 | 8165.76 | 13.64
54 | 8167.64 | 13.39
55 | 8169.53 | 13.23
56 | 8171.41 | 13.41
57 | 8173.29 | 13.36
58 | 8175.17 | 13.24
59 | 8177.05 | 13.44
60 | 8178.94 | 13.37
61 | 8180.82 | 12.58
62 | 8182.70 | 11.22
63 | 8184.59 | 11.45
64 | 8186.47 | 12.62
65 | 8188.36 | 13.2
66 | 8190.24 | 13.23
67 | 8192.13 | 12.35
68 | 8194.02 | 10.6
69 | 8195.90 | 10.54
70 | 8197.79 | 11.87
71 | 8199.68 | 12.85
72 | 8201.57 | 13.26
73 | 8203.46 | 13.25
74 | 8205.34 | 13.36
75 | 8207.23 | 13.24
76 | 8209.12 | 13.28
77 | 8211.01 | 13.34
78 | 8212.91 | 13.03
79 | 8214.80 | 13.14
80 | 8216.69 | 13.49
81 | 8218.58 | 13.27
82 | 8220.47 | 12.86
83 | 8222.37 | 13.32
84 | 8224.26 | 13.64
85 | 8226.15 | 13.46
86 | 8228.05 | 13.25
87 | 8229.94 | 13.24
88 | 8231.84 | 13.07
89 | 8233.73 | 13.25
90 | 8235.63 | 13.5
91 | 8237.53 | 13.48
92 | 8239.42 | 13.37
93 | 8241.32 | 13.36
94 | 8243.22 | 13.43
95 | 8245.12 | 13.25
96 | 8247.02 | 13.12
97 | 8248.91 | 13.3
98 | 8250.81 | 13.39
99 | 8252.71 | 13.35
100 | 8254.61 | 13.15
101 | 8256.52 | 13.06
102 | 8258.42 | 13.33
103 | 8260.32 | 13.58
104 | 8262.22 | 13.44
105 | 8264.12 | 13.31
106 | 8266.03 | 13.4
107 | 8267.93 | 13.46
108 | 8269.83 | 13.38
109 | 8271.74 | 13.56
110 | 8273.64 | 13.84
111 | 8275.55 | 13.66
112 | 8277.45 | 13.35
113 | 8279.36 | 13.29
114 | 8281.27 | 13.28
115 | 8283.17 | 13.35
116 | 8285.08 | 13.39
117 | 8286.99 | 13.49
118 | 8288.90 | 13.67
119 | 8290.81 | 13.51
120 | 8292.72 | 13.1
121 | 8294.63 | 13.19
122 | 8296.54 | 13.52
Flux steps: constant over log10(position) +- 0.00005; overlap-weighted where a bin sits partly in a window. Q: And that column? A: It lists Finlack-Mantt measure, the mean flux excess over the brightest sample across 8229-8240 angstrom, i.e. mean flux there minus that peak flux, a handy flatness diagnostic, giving -0.18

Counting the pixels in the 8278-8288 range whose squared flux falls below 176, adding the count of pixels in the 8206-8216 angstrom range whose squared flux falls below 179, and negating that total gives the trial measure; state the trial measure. -5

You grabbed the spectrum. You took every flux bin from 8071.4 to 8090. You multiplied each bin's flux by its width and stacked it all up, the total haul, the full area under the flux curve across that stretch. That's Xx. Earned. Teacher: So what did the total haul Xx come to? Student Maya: 249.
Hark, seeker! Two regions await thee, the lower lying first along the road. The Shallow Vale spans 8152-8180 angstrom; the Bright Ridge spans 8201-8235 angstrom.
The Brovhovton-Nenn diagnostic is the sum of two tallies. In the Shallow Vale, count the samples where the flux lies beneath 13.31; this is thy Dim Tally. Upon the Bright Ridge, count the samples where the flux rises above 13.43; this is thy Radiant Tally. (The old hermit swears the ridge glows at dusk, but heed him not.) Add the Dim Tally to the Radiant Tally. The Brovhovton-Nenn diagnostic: 8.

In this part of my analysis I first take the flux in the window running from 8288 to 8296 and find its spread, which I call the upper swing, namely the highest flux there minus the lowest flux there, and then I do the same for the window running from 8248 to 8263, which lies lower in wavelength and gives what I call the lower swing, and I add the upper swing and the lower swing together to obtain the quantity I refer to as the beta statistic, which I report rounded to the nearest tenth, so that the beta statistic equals 1.1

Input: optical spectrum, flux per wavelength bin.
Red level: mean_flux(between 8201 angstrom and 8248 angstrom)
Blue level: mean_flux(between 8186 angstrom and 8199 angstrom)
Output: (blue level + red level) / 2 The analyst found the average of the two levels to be 12.7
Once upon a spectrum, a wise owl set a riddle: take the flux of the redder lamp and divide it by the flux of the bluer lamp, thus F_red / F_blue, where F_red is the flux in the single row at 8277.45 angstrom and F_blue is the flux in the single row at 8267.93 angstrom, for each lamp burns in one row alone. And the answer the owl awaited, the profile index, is 0.99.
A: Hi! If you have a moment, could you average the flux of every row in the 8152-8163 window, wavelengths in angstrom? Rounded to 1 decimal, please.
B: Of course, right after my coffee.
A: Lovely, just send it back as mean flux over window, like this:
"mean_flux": 13.3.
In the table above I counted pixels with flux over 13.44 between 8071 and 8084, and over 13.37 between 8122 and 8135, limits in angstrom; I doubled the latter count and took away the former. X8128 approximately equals 10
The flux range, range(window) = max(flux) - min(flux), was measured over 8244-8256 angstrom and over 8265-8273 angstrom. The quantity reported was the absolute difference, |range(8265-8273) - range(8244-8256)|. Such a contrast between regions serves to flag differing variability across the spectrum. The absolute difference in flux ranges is 0.09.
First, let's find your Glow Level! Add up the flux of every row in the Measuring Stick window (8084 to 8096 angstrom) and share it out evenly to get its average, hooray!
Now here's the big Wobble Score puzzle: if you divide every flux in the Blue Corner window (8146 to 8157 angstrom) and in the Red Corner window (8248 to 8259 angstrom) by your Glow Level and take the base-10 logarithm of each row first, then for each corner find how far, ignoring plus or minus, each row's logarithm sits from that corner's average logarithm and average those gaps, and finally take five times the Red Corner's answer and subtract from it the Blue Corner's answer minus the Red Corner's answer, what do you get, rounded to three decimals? 0.020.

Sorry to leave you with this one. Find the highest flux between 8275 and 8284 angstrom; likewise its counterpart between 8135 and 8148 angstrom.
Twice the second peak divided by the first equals 2.00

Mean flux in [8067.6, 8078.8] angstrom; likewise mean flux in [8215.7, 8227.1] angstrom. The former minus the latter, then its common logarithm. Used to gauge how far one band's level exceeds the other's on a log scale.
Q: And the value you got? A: -1.8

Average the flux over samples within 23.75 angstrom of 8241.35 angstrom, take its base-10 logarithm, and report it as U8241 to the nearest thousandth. 1.124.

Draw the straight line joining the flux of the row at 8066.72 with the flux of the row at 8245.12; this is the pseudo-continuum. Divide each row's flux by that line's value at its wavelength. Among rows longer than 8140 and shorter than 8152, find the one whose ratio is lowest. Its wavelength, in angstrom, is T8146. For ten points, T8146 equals 8145.11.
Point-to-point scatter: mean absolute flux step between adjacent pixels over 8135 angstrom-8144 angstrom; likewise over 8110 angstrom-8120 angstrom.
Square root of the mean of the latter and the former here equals 0.36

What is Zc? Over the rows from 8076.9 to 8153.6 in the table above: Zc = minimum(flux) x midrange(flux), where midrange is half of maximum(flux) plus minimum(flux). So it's 173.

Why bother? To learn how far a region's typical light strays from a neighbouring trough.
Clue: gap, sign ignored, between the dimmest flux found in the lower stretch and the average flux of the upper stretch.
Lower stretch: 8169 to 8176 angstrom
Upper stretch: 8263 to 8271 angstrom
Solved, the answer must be 0.16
